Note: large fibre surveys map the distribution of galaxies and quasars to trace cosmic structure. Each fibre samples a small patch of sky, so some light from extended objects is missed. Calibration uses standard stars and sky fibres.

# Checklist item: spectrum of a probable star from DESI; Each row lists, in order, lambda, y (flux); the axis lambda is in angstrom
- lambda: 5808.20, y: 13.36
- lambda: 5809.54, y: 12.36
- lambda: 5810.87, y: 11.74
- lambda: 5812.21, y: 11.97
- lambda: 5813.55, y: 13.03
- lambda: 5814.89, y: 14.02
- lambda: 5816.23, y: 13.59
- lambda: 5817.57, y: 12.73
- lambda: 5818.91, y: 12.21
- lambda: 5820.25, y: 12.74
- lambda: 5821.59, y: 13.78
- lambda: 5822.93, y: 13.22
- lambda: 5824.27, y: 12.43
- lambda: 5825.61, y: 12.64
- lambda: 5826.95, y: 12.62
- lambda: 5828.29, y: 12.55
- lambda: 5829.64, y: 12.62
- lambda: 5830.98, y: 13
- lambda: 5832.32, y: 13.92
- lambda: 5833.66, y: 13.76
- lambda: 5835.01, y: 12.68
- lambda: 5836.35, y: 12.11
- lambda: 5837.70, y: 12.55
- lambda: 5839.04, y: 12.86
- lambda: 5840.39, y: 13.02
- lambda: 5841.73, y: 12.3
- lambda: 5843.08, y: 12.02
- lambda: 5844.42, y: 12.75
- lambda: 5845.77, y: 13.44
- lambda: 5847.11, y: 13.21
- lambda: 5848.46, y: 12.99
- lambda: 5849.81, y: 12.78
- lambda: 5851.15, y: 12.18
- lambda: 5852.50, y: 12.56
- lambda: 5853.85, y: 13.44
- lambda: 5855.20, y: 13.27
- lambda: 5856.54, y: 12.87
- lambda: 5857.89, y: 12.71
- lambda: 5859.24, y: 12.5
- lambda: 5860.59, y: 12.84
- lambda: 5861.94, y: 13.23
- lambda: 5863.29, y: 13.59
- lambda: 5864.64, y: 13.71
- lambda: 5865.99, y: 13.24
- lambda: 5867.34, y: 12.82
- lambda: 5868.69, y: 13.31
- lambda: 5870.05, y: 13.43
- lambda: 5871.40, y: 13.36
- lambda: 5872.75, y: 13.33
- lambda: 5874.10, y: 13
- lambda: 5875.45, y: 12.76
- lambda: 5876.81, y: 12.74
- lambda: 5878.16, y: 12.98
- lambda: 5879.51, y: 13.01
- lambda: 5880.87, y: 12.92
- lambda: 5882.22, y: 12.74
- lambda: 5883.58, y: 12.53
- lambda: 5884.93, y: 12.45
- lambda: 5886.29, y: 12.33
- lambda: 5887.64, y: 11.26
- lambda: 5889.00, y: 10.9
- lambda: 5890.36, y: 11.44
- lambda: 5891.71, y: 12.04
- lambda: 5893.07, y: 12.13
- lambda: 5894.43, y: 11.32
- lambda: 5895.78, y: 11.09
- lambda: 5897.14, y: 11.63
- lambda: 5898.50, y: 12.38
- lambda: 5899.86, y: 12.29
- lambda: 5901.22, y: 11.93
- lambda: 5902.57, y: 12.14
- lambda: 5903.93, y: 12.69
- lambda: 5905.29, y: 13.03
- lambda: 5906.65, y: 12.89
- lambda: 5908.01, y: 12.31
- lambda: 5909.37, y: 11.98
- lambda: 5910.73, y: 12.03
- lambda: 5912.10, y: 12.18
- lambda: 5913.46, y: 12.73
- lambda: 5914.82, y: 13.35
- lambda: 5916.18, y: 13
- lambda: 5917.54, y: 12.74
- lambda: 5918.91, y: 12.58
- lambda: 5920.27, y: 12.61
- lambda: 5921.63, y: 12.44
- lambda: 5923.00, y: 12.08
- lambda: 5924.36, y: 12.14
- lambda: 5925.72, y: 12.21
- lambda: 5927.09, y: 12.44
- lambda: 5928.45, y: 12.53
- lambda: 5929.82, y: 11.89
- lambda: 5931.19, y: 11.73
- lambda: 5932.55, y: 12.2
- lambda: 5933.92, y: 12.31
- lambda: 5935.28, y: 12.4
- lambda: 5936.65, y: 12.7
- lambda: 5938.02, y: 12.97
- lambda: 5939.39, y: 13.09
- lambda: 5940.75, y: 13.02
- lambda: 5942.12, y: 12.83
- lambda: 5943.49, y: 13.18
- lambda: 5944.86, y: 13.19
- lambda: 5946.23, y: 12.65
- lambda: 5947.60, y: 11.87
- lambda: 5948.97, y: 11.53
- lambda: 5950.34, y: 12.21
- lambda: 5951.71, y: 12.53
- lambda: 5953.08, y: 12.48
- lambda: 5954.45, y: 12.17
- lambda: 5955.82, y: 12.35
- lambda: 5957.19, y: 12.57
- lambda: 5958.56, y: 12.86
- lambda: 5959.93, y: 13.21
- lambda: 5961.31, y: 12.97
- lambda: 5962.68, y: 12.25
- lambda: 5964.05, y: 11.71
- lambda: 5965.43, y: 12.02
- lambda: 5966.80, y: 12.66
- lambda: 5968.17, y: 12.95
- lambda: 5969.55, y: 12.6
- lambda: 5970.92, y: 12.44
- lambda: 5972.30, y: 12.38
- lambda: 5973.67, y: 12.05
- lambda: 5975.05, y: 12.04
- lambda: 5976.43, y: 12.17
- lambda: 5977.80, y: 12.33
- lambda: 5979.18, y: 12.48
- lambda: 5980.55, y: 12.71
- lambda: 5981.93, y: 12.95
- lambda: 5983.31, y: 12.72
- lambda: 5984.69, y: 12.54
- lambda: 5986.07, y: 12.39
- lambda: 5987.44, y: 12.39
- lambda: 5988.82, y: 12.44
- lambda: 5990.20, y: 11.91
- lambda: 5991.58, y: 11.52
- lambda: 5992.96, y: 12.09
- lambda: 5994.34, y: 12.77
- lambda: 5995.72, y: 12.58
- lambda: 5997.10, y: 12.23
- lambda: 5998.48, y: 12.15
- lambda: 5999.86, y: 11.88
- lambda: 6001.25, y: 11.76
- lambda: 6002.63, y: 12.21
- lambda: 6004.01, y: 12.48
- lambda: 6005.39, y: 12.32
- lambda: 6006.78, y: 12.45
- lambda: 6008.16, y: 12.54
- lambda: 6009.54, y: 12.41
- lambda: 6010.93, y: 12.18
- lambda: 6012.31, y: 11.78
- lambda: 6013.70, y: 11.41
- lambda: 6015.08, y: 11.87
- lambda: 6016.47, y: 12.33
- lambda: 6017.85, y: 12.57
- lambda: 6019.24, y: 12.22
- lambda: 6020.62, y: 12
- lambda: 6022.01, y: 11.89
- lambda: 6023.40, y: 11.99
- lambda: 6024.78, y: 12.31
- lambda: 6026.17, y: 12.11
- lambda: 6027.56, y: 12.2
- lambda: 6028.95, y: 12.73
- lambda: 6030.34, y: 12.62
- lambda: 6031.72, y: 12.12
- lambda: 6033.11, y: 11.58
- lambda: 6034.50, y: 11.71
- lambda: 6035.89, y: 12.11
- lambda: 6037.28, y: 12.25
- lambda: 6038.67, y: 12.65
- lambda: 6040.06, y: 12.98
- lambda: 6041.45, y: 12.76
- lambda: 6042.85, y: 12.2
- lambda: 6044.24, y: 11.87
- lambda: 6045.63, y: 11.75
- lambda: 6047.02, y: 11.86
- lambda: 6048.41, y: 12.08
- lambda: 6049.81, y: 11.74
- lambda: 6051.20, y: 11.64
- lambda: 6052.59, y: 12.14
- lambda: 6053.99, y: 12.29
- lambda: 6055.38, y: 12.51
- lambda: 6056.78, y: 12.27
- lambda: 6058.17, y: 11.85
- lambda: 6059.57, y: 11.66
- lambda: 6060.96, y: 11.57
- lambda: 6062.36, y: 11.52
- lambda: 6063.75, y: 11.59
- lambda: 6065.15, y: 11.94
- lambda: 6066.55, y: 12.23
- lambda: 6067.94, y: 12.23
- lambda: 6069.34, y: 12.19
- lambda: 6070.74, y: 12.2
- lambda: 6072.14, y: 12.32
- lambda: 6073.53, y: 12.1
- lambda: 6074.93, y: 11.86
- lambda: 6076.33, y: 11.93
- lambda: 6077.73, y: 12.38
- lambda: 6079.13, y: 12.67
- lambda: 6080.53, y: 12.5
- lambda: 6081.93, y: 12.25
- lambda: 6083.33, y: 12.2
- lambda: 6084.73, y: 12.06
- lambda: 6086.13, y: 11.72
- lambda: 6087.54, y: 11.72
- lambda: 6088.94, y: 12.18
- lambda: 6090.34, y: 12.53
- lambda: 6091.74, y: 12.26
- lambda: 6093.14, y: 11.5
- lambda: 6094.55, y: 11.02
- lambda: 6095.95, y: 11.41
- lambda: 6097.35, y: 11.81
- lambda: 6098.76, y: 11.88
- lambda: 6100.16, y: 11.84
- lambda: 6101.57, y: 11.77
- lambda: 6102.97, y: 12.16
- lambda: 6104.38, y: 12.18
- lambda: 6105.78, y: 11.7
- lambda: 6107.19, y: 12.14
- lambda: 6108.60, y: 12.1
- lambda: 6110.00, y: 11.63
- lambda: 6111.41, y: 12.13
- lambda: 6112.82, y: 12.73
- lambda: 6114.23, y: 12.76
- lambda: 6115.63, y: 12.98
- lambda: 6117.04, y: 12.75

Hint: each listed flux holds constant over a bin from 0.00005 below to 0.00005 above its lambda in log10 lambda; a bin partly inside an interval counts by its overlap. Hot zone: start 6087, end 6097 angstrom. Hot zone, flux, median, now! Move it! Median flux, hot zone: 11.7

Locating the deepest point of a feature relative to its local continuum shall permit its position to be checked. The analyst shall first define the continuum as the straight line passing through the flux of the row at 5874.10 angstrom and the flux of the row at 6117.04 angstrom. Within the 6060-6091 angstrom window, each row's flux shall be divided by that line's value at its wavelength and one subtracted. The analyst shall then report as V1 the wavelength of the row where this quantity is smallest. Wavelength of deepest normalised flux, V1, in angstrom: 6062.36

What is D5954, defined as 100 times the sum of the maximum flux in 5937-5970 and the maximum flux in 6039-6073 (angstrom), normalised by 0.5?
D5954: 5238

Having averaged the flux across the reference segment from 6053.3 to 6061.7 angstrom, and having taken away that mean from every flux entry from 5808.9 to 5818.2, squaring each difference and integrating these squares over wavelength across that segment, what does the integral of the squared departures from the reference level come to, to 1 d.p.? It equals 10.9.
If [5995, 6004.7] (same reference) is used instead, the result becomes 1.0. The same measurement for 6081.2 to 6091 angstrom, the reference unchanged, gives 0.8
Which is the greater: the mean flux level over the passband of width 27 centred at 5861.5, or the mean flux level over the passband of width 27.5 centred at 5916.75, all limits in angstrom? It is 13.1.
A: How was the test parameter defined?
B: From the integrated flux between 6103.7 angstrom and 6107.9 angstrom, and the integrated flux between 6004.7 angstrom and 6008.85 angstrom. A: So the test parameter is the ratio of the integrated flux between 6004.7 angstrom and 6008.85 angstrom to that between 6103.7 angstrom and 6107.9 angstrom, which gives 1.02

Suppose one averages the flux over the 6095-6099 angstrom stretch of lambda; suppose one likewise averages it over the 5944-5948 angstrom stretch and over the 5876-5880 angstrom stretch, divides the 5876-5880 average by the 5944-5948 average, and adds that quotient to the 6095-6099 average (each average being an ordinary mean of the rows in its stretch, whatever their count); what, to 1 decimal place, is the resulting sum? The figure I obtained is 12.7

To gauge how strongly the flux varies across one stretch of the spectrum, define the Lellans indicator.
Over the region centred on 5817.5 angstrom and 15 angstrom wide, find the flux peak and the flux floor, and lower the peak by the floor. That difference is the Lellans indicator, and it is 2.3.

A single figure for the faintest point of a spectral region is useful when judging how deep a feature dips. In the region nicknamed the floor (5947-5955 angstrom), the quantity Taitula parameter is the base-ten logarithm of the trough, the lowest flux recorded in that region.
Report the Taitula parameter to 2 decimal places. 1.06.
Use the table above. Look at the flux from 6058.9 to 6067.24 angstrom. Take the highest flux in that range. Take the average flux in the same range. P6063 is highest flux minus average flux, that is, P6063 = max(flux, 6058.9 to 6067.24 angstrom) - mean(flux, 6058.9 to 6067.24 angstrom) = 0.48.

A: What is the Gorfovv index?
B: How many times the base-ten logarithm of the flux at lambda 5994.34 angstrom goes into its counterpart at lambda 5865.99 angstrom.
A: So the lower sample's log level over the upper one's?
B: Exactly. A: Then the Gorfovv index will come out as 1.014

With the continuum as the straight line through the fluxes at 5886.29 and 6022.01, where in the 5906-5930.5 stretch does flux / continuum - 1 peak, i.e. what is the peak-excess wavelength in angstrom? 5914.82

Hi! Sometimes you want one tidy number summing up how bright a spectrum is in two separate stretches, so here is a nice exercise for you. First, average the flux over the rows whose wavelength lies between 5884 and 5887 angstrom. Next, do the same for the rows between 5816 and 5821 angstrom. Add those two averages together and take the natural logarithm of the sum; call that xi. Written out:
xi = 3.23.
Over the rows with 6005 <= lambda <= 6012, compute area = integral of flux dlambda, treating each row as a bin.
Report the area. 86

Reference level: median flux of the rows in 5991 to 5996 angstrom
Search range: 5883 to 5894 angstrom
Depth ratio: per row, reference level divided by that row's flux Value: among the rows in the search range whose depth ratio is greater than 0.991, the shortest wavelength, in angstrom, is 5886.29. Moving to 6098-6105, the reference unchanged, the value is 6098.76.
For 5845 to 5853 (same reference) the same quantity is 5851.15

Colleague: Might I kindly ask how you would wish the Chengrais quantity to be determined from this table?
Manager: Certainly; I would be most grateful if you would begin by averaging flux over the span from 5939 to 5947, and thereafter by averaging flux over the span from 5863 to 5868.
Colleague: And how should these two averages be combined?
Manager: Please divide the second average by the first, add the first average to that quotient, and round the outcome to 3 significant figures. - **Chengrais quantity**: 14.0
